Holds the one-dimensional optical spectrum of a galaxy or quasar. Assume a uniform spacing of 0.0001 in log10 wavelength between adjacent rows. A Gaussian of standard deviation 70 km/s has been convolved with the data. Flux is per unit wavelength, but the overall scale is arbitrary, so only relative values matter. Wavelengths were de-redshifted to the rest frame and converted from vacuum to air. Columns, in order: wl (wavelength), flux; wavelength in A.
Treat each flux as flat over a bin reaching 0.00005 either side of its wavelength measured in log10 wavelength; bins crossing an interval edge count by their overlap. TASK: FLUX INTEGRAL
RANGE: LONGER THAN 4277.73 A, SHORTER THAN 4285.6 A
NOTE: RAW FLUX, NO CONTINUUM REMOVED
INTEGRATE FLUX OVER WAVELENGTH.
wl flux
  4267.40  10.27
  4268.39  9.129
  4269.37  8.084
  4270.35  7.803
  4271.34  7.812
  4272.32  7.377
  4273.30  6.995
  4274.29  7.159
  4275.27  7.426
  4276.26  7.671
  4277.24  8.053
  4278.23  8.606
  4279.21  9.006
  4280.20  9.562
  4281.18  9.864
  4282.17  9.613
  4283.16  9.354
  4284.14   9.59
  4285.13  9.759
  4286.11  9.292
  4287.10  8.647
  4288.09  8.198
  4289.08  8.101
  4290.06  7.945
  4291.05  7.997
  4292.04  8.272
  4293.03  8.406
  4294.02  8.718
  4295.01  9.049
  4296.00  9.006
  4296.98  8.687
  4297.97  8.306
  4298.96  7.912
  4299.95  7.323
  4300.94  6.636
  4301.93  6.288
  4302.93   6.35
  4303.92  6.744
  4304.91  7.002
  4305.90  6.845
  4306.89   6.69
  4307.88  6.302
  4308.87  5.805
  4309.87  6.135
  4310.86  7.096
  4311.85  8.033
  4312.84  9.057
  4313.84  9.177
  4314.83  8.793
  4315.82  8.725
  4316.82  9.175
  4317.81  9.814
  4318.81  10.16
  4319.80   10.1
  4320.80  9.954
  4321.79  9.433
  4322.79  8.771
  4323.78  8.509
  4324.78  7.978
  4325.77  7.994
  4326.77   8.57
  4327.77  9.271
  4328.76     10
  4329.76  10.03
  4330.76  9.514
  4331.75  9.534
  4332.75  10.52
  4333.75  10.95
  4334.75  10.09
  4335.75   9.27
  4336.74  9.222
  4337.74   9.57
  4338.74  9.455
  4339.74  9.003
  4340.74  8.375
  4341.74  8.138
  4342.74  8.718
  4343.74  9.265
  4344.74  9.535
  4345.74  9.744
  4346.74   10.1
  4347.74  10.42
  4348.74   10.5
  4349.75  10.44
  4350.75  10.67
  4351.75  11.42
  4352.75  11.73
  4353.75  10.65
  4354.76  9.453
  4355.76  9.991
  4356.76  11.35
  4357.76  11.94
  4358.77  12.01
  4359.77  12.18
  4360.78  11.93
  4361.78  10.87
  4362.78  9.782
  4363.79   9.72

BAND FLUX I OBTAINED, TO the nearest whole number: 74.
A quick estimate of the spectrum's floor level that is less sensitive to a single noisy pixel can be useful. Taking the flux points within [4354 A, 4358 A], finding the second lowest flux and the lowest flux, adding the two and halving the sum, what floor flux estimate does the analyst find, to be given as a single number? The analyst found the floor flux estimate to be 10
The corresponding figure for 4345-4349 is 10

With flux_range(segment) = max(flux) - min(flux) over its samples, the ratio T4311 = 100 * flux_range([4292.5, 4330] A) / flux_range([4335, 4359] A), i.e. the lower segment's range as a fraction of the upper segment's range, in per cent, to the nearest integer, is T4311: 112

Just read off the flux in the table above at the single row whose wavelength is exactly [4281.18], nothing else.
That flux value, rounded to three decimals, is 9.864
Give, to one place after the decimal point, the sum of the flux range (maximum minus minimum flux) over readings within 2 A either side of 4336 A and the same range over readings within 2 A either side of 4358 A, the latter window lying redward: 1.7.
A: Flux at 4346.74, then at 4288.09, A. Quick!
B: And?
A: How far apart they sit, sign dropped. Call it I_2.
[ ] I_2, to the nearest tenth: 1.9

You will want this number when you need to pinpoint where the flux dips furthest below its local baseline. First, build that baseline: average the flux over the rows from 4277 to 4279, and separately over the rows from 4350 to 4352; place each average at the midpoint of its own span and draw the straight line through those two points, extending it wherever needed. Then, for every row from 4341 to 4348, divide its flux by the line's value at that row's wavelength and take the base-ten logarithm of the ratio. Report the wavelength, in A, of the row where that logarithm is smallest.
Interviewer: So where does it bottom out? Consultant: 4341.74 A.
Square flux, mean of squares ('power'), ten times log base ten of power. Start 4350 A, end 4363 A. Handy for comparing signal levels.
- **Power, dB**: 20.9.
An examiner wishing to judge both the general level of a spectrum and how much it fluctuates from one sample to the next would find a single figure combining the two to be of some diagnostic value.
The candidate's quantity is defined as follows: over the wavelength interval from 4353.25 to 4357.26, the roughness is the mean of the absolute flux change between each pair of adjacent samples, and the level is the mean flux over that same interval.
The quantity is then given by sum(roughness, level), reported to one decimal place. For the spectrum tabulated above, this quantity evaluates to 11.4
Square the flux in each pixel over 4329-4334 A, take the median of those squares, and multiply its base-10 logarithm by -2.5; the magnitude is -5.01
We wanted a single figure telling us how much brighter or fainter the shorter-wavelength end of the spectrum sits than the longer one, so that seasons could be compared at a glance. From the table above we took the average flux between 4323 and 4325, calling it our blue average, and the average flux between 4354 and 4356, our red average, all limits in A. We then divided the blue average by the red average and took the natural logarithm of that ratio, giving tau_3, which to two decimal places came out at -0.16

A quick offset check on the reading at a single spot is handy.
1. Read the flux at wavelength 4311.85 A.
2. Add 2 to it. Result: 10.0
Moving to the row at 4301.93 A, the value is 8.3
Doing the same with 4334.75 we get 12.1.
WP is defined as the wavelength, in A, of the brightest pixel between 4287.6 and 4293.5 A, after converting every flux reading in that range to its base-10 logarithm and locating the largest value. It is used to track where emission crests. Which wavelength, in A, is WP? 4293.03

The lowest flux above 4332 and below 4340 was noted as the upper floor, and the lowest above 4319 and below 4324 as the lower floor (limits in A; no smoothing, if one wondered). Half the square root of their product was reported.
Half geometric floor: 4.4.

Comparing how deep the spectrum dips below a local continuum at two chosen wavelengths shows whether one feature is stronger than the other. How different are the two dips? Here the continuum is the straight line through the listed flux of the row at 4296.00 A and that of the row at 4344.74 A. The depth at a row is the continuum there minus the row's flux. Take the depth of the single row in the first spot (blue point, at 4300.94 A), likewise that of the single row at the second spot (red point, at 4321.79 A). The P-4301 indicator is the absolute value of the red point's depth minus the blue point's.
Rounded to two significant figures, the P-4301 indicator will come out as 2.6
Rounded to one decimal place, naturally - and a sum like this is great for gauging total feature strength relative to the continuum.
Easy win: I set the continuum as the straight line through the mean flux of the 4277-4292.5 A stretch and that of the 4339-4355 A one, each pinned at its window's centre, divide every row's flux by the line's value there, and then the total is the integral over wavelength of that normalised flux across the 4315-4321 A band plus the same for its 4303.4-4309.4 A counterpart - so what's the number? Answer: 10.4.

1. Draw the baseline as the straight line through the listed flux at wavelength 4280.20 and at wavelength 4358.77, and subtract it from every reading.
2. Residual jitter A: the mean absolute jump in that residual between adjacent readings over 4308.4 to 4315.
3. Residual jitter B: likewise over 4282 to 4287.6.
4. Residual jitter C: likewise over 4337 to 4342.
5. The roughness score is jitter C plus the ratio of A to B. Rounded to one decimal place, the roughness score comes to 2.1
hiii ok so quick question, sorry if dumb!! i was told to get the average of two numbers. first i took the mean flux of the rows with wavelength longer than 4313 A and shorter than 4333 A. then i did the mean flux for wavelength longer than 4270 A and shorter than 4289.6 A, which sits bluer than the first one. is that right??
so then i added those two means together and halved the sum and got 8.9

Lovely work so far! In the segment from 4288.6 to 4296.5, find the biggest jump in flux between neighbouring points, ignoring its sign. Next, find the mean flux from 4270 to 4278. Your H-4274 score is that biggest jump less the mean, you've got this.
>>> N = -7.2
